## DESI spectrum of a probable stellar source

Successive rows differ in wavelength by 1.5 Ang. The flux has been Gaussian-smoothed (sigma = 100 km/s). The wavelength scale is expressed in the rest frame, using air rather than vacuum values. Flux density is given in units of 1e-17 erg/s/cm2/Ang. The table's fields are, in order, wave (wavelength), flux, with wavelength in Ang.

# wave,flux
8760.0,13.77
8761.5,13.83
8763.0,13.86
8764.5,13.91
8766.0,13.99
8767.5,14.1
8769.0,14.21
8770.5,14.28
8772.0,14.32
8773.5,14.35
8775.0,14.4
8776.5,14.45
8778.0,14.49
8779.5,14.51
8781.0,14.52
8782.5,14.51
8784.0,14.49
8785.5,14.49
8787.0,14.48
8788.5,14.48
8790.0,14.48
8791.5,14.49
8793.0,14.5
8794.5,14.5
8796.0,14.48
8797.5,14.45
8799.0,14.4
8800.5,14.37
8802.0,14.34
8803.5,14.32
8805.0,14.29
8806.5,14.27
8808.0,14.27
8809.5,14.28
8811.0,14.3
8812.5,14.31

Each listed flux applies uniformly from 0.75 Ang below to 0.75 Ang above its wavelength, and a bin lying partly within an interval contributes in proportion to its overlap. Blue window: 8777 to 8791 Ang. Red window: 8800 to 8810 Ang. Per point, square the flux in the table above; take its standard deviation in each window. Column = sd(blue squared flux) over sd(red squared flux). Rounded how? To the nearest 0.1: 0.4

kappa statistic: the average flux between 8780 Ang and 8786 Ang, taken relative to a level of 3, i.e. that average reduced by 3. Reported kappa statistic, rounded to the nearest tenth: 11.5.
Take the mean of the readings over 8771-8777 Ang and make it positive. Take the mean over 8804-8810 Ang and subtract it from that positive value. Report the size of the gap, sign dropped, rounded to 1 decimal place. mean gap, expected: 0.1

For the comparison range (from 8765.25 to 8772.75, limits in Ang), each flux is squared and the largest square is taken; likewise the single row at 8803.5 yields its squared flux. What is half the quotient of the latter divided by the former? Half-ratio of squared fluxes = 0.500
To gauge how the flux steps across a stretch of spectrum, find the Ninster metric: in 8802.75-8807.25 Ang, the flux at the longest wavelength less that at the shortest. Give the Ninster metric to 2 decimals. -0.05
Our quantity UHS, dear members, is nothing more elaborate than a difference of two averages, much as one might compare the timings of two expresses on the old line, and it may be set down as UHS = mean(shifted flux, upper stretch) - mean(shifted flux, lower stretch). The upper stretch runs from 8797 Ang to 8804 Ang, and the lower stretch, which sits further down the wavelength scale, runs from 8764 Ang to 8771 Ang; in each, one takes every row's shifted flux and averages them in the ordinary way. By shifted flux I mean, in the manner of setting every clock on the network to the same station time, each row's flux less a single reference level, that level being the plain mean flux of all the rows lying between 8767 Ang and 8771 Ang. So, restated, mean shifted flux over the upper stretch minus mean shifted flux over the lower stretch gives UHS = 0.28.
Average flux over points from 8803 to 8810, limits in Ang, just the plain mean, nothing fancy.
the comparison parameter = 14.3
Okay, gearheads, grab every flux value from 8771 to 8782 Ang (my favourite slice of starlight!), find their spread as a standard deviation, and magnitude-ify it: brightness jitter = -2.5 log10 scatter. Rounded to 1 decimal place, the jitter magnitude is 2.8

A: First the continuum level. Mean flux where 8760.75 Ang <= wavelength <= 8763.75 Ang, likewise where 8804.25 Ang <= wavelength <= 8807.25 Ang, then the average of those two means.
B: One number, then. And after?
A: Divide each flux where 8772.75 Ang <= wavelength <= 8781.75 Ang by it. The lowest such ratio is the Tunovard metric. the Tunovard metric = 1.020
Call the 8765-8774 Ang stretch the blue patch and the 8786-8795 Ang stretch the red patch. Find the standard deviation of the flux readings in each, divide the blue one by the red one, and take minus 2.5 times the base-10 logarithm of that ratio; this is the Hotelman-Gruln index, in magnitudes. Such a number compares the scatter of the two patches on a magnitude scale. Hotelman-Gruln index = -2.9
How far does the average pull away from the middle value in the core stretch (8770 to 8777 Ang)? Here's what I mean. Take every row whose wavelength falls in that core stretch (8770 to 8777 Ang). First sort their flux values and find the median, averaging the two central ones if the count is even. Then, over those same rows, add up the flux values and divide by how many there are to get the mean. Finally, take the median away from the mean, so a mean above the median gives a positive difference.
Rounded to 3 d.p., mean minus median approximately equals 0.010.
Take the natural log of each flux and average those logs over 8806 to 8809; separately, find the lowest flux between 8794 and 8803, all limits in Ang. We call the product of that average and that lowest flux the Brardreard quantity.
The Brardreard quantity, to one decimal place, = 38.1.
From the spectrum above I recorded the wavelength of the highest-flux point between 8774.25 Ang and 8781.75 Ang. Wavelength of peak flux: 8781.0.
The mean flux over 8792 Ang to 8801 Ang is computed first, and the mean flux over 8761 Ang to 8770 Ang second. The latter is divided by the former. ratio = 0.97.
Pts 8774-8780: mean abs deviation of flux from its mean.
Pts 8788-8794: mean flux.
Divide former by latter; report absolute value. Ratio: 0.0026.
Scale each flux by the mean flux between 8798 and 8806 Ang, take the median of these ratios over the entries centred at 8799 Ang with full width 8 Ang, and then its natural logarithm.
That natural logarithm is 0.004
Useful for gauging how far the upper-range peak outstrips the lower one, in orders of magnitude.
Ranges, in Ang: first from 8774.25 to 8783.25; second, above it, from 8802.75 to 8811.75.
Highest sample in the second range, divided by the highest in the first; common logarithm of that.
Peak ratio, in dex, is -0.0060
